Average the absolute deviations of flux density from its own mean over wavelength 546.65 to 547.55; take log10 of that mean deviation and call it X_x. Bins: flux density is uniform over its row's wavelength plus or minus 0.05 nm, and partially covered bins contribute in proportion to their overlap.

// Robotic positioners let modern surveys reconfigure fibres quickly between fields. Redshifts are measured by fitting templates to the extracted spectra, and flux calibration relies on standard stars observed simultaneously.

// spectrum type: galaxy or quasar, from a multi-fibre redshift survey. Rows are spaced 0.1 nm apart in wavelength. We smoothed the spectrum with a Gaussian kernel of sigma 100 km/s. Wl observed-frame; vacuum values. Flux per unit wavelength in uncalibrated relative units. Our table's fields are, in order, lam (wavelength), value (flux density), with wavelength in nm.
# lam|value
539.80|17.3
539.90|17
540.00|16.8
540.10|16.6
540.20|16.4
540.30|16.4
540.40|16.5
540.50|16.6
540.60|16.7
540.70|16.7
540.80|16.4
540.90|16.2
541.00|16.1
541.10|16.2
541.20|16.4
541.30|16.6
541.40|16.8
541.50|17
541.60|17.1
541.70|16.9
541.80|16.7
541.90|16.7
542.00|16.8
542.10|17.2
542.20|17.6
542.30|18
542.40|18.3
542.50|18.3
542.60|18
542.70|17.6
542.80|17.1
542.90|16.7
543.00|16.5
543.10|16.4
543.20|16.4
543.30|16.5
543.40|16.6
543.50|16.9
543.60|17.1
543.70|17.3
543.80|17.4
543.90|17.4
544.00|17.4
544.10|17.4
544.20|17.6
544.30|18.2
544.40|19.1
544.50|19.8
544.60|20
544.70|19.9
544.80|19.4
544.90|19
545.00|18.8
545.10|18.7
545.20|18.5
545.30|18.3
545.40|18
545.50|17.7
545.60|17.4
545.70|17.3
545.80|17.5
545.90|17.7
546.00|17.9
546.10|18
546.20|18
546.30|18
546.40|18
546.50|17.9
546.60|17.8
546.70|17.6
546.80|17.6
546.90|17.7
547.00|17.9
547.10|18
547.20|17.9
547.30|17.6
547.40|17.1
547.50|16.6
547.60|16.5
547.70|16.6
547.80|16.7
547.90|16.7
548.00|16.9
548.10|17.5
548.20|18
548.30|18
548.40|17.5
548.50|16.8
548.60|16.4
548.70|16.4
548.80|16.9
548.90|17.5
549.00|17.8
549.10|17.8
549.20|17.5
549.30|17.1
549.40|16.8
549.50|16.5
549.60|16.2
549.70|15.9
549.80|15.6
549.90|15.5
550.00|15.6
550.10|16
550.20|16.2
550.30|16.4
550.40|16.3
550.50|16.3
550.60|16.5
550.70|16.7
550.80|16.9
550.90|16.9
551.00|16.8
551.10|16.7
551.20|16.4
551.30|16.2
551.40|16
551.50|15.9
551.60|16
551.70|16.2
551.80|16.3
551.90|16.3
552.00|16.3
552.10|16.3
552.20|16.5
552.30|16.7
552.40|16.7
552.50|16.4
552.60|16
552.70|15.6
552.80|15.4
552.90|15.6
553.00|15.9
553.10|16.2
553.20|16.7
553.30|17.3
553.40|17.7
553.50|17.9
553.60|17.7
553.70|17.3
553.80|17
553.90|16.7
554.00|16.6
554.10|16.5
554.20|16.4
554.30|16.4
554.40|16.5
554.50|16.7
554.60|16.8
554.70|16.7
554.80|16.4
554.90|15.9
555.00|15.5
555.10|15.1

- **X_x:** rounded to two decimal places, -0.50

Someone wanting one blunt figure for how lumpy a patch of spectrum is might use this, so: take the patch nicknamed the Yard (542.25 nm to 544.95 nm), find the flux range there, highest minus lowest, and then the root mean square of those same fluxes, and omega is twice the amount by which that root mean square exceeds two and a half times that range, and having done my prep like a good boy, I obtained 17.6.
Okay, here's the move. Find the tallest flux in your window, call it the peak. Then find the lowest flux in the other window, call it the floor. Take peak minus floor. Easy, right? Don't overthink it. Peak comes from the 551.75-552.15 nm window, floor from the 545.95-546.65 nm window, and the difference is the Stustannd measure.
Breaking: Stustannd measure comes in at -1.5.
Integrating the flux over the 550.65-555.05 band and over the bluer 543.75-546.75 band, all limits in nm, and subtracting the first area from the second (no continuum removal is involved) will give -18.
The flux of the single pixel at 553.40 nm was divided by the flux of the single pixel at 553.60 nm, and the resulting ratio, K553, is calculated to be 1.00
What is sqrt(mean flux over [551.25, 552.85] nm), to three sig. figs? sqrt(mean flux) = 4.02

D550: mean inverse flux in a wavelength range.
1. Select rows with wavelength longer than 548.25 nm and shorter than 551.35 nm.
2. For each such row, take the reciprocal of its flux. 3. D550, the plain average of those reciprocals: 0.0602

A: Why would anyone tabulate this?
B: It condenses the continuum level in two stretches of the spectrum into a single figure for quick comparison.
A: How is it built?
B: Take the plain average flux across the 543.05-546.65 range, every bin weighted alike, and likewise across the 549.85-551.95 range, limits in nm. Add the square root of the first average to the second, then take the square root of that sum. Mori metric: 4.53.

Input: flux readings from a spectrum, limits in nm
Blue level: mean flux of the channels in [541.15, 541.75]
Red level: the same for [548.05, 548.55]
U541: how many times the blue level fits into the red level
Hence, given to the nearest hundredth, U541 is 1.05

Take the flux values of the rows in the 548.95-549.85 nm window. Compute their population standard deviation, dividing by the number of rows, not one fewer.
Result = 0.77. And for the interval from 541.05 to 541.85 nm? 0.28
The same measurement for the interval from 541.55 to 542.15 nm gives 0.19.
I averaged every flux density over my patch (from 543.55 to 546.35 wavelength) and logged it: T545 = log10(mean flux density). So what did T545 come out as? 1.259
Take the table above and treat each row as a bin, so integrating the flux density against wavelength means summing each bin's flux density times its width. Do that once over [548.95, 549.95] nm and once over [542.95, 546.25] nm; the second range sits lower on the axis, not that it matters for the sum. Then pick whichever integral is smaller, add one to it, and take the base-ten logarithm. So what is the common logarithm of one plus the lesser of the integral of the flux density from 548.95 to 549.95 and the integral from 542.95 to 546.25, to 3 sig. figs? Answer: 1.25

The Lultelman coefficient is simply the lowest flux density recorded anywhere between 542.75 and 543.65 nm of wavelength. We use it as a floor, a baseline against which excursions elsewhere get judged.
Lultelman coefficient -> 16.4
